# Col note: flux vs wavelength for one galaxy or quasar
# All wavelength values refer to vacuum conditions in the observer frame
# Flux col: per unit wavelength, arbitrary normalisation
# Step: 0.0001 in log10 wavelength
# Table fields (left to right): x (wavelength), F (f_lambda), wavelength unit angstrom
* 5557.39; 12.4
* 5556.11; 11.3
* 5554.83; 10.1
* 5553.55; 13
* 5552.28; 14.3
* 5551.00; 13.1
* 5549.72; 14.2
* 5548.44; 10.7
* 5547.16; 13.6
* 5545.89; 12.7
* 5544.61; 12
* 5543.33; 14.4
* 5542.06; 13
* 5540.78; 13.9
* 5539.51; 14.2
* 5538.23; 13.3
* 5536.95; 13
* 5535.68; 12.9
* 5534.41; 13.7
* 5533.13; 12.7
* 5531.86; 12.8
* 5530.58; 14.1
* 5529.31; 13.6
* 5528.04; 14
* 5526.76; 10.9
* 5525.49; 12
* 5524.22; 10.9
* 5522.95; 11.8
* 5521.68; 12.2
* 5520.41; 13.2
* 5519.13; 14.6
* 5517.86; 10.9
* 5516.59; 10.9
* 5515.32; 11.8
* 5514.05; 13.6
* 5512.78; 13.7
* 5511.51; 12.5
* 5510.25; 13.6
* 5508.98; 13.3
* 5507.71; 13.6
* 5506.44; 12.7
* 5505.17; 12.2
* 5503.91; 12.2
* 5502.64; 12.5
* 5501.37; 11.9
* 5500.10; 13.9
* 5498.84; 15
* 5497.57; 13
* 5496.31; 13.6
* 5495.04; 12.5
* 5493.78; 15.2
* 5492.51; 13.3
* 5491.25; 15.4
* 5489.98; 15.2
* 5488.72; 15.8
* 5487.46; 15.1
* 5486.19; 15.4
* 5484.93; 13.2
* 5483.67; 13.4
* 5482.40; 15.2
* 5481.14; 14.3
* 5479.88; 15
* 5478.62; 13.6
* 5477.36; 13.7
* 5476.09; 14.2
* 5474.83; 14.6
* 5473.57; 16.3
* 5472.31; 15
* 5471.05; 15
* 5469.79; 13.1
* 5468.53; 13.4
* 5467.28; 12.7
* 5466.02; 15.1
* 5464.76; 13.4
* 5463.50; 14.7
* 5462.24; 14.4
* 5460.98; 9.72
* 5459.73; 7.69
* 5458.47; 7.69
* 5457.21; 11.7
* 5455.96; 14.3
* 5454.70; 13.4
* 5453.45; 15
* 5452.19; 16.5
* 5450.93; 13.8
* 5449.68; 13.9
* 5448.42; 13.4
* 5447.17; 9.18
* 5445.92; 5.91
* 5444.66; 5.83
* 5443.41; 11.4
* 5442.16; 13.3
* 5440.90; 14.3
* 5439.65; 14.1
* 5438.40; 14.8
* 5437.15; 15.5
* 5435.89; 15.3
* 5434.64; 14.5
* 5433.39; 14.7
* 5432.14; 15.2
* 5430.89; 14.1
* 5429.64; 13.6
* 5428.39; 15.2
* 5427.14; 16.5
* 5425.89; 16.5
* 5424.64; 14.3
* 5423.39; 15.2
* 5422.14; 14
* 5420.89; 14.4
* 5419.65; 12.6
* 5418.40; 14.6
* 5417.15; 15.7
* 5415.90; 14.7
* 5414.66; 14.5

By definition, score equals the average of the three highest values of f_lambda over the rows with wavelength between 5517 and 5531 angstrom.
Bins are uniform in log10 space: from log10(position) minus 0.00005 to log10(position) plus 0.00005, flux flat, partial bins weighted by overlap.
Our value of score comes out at 14.2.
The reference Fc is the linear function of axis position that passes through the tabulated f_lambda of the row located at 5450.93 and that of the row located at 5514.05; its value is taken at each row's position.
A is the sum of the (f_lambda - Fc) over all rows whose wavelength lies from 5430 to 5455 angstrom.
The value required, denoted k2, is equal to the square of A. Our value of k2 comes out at 154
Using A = -12.4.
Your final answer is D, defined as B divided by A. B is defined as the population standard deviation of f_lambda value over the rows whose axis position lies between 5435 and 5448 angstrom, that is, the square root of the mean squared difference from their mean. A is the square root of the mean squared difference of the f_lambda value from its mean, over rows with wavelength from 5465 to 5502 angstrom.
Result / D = 3.26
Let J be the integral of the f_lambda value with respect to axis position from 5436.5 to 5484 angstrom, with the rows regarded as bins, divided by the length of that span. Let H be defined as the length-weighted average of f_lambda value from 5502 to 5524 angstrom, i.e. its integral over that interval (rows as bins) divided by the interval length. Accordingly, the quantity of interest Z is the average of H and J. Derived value 12.87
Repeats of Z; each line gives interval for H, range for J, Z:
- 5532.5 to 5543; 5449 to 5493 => 13.60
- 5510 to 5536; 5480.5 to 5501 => 13.49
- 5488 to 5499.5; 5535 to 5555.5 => 13.69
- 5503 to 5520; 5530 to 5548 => 13.01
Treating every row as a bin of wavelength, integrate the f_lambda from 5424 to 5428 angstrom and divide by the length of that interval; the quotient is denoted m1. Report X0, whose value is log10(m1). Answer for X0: 1.20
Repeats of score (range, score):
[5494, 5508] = 14.2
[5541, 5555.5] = 14.3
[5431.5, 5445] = 15.3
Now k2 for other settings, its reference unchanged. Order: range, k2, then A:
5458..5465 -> 225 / -15.0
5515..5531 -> 241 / -15.5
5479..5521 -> 7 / -2.6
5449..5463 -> 183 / -13.5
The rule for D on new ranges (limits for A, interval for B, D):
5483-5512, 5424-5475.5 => 2.24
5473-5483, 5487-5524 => 1.60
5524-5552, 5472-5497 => 0.92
